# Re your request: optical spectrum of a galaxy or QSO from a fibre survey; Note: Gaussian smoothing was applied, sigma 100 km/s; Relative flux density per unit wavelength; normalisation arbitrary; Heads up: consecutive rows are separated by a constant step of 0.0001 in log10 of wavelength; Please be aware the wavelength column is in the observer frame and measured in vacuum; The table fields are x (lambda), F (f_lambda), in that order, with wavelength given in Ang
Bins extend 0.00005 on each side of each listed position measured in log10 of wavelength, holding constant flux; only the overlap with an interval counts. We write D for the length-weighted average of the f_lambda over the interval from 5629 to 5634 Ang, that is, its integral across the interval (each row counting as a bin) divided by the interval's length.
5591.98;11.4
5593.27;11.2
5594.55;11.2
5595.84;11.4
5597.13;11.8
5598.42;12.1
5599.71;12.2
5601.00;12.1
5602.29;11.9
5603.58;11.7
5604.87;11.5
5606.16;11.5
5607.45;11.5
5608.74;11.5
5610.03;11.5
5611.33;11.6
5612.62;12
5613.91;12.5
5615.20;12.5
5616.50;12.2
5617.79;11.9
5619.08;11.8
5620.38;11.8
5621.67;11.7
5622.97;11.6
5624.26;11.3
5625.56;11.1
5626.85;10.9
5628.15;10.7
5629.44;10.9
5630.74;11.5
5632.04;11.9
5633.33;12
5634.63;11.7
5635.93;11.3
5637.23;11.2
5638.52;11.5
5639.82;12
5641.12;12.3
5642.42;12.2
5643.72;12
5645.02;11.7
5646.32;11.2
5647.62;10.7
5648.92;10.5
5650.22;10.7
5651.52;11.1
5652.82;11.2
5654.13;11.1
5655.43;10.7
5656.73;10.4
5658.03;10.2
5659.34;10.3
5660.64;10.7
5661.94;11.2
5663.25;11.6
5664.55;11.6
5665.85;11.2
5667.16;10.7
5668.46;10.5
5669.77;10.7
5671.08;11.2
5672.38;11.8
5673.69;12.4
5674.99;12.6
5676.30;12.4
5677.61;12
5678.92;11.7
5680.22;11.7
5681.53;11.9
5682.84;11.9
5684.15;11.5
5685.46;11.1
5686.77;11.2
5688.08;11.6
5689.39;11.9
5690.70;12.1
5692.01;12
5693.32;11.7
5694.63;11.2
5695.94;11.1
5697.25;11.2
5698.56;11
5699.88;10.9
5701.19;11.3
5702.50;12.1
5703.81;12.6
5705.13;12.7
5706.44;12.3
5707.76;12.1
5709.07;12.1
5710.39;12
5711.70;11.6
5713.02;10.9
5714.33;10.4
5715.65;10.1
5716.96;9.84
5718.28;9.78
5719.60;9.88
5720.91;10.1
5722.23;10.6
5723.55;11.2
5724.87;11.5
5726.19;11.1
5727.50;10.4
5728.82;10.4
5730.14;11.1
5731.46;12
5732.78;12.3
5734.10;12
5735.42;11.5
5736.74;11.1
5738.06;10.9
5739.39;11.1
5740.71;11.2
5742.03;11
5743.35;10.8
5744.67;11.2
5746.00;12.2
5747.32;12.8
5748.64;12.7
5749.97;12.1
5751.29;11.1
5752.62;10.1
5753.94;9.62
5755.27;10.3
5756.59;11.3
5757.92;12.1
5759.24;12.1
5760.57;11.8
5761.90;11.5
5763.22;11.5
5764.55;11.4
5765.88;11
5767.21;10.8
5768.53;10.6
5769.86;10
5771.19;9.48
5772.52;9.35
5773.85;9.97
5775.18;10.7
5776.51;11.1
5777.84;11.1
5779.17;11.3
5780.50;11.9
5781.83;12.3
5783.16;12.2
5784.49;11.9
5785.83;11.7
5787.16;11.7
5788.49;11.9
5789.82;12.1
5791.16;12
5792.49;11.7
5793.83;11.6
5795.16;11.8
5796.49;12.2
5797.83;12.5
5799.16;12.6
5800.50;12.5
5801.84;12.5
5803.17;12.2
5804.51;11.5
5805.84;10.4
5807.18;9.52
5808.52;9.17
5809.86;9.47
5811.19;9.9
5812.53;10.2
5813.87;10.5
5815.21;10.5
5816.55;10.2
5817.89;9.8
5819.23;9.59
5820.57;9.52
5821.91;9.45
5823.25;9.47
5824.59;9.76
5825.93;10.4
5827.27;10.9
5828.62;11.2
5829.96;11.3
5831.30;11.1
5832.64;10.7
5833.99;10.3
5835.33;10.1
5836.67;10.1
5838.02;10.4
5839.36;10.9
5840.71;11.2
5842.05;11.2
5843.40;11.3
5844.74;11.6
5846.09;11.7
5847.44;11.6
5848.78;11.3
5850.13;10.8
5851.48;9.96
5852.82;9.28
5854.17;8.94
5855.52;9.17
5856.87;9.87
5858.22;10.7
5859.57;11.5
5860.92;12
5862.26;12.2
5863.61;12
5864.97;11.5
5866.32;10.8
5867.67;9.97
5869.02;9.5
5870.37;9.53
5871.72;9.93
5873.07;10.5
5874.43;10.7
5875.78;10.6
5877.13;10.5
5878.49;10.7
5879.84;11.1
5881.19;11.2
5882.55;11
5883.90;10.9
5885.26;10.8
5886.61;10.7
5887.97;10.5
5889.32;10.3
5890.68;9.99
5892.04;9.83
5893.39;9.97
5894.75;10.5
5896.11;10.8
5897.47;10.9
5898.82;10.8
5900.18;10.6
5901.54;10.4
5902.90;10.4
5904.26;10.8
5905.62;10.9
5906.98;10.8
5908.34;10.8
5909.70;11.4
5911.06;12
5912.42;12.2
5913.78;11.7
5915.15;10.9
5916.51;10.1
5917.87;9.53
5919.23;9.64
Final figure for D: 11.6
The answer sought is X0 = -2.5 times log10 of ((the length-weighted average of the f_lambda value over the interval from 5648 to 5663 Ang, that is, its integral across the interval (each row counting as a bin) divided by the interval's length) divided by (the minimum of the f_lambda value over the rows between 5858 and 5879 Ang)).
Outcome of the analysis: -0.13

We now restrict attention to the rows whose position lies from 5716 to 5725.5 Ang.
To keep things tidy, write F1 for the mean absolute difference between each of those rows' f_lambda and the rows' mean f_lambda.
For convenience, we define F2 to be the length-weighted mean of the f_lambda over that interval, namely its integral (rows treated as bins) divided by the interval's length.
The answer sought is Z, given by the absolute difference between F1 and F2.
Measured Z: 9.8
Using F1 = 0.59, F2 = 10.4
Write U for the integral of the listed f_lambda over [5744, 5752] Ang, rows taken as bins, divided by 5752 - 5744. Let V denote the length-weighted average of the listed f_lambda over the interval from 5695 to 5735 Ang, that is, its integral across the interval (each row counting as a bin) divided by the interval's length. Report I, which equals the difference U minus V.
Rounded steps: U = 12.0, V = 11.2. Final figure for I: 0.8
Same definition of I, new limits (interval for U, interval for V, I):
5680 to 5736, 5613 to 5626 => -0.5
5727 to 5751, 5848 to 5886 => 0.9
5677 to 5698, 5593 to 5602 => -0.1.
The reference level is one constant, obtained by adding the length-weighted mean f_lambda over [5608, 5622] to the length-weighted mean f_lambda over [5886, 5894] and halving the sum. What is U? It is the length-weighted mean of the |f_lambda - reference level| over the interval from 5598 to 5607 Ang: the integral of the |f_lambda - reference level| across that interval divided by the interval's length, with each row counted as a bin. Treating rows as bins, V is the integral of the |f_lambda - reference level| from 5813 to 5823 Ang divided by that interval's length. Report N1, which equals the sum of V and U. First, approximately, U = 0.78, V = 1.14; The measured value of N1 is 1.92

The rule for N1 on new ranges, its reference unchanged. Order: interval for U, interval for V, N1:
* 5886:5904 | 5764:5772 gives 1.27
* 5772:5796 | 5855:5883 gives 1.48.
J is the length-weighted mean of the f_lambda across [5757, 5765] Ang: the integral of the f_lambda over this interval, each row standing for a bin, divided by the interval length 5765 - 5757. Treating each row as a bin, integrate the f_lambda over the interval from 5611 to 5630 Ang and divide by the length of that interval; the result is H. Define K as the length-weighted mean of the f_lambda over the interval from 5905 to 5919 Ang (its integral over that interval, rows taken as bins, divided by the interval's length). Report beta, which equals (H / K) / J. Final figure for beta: 0.090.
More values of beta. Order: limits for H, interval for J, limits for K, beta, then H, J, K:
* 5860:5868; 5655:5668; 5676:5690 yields 0.090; 11.5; 10.9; 11.7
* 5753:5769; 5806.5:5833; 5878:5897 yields 0.104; 11.2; 10.1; 10.6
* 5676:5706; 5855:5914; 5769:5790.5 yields 0.097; 11.7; 10.7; 11.2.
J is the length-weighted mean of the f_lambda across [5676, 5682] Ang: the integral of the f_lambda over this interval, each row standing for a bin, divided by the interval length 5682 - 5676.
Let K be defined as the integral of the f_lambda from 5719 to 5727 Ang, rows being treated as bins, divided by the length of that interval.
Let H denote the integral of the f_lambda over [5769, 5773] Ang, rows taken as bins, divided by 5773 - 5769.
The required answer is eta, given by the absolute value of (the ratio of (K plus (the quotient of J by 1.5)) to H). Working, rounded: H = 9.7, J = 11.9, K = 10.7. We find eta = 1.93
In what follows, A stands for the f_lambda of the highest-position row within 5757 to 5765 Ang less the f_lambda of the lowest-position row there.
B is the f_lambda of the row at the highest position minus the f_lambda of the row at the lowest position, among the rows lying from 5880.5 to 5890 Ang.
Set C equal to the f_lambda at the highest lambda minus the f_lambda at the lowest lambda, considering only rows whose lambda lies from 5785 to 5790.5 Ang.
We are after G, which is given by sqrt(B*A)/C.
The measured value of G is 2.0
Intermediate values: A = -0.7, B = -0.9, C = 0.4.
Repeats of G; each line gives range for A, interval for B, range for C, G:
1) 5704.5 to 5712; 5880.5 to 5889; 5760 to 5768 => -0.9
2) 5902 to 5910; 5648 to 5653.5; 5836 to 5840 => 1.0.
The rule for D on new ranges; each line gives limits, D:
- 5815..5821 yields 9.9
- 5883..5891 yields 10.6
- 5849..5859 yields 9.9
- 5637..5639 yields 11.4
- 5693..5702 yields 11.2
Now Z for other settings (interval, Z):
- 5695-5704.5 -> 10.9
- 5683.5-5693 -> 11.3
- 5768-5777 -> 9.6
